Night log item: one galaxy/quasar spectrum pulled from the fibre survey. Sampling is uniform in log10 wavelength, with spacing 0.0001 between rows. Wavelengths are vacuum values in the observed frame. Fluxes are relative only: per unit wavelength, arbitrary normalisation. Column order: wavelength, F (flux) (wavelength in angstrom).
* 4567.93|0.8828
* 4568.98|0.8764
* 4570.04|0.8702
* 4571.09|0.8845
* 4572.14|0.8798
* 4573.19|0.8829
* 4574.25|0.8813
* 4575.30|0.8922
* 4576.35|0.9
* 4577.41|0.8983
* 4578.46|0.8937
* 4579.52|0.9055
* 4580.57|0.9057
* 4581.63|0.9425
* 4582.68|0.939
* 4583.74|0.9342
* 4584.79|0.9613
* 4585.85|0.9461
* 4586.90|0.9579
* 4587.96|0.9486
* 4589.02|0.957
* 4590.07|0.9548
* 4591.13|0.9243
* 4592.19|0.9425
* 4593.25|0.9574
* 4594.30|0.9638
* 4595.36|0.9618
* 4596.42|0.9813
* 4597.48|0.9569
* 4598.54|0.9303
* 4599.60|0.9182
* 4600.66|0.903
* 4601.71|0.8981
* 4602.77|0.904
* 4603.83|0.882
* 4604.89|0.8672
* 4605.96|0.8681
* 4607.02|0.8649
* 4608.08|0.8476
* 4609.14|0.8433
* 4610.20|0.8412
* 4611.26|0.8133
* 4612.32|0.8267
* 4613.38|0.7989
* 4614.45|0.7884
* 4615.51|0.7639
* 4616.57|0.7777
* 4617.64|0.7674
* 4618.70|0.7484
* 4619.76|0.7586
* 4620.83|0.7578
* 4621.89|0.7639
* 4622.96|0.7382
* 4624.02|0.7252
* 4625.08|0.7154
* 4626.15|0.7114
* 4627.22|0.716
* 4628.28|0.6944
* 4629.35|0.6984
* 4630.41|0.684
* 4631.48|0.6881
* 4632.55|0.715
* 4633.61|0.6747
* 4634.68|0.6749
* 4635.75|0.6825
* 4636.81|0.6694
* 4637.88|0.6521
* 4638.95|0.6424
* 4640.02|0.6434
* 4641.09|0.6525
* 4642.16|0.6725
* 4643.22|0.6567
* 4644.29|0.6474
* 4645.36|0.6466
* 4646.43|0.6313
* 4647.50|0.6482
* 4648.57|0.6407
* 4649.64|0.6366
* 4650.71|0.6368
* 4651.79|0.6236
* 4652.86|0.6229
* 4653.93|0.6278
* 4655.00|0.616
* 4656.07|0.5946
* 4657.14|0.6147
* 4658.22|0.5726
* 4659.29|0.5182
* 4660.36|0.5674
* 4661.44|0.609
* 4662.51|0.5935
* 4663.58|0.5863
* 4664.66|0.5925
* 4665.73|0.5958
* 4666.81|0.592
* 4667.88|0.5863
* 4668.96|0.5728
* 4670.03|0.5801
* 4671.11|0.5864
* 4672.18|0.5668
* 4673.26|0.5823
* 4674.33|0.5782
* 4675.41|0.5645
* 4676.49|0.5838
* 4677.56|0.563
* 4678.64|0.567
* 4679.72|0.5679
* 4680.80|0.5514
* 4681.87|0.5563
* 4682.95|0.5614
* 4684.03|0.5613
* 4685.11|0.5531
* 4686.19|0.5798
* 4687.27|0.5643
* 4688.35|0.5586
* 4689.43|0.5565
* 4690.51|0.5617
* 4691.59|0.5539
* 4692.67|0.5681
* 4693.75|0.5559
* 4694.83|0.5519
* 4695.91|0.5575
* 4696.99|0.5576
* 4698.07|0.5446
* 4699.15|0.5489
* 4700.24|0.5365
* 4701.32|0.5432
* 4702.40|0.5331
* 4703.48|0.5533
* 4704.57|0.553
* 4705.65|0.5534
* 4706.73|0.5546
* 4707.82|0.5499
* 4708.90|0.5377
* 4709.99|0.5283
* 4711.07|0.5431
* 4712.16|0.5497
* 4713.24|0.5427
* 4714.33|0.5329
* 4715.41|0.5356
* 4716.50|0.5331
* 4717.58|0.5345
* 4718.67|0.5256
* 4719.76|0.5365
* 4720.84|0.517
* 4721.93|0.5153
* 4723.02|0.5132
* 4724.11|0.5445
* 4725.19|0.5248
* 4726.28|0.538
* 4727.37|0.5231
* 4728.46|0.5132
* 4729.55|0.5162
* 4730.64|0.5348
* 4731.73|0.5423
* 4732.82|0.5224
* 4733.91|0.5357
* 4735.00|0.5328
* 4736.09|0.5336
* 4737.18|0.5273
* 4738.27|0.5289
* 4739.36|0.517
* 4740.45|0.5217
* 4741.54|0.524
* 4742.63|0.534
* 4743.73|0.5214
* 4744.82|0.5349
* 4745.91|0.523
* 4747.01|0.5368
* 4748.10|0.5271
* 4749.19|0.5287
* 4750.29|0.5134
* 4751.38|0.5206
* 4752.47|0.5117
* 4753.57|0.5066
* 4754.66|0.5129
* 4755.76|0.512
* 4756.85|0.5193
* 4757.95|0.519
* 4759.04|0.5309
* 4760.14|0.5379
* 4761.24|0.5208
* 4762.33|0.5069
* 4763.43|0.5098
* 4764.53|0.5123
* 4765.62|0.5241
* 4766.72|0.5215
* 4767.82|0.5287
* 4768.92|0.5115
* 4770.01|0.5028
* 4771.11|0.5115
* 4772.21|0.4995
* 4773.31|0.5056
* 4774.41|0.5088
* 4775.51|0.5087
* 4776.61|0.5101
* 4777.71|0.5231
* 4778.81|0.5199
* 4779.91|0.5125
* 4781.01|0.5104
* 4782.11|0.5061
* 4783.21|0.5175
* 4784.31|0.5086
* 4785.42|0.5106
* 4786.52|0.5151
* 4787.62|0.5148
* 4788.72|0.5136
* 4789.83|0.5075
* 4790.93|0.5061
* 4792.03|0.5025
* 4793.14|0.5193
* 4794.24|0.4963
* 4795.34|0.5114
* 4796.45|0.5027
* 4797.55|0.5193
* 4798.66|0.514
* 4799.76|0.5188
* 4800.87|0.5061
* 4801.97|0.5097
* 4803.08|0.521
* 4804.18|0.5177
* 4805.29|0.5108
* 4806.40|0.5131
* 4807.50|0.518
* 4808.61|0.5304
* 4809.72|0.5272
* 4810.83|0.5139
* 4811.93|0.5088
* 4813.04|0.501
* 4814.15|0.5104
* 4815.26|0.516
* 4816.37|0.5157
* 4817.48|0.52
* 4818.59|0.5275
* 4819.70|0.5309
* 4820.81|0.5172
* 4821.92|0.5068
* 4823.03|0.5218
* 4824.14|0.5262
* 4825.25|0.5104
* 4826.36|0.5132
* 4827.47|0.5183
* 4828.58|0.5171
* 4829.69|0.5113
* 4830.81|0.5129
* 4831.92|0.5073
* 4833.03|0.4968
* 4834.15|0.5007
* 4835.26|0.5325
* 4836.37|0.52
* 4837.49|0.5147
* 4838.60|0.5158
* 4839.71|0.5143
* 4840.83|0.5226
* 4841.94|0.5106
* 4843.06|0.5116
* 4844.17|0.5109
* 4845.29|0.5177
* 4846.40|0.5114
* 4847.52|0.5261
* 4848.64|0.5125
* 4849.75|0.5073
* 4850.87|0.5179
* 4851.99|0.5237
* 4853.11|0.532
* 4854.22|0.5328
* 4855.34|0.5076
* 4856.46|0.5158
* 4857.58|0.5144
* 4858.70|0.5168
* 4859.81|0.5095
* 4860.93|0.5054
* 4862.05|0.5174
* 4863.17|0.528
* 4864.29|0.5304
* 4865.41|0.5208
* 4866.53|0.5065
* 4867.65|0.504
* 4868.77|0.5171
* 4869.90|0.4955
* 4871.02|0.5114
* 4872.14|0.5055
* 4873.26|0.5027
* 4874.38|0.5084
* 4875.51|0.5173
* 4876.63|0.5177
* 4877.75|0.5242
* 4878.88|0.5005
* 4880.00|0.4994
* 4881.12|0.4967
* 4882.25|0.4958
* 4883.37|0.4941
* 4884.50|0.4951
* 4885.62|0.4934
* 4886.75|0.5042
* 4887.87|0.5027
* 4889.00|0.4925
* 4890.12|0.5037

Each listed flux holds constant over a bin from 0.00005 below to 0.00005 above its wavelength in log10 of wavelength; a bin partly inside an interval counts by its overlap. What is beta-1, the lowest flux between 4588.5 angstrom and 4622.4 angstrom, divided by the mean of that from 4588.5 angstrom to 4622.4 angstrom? 0.864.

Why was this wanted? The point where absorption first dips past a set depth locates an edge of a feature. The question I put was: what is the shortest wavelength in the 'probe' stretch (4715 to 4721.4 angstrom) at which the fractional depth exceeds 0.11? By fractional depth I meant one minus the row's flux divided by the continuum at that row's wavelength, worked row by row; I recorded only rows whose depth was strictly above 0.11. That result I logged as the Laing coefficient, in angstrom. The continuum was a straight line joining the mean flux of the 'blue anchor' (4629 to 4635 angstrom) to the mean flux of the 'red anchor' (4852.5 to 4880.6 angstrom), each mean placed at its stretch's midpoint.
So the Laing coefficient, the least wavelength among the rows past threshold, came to 4715.41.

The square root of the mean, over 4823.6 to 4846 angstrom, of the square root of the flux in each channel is 0.847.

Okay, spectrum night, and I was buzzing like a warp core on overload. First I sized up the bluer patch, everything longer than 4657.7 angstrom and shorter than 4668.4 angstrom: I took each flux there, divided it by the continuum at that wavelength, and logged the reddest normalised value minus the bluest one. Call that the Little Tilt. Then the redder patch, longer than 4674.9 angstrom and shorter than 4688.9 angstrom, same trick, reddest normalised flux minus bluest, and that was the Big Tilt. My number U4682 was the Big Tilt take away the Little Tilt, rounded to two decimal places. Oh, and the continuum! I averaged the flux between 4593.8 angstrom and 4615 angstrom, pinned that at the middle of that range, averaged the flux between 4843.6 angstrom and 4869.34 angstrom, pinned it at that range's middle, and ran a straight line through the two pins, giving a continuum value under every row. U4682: -0.02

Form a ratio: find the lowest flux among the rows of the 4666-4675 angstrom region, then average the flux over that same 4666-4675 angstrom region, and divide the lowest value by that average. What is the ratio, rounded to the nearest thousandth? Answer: 0.976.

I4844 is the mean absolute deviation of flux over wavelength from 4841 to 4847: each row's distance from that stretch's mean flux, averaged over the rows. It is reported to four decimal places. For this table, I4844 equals 0.0021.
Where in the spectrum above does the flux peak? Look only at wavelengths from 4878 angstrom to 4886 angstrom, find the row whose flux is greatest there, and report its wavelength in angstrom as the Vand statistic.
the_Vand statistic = 4878.88 angstrom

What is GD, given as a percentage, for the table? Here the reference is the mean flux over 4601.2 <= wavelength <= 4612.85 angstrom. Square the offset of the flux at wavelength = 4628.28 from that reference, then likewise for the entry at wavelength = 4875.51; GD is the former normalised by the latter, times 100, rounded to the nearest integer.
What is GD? 23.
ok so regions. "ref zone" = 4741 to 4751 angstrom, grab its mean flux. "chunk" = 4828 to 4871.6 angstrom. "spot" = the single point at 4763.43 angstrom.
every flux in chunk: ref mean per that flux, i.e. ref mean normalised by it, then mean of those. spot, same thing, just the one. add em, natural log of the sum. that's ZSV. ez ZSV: 0.72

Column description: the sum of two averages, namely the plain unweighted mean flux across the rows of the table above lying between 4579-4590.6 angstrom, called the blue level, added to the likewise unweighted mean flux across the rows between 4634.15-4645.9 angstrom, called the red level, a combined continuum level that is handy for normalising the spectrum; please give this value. 1.6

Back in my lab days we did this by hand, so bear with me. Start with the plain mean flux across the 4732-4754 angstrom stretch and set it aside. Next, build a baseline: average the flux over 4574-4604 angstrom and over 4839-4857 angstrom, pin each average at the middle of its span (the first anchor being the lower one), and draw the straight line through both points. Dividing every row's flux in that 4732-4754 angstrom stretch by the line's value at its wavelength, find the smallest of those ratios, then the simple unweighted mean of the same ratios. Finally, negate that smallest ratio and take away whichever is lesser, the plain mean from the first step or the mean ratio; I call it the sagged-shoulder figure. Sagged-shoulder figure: -1.27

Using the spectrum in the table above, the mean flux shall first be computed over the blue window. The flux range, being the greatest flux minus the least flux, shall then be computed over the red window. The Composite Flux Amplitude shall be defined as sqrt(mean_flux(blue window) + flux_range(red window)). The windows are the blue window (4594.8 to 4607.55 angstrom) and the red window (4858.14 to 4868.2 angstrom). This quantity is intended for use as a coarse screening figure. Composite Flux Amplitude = 0.97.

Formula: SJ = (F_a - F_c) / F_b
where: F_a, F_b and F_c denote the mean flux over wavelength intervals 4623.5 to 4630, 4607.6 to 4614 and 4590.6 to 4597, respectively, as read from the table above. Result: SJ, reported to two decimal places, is -0.30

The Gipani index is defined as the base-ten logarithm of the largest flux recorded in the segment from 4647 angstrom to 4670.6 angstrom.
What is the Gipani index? -0.19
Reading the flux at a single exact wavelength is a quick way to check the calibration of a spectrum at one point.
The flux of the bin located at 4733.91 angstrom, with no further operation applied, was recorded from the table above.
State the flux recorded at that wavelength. 0.5357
